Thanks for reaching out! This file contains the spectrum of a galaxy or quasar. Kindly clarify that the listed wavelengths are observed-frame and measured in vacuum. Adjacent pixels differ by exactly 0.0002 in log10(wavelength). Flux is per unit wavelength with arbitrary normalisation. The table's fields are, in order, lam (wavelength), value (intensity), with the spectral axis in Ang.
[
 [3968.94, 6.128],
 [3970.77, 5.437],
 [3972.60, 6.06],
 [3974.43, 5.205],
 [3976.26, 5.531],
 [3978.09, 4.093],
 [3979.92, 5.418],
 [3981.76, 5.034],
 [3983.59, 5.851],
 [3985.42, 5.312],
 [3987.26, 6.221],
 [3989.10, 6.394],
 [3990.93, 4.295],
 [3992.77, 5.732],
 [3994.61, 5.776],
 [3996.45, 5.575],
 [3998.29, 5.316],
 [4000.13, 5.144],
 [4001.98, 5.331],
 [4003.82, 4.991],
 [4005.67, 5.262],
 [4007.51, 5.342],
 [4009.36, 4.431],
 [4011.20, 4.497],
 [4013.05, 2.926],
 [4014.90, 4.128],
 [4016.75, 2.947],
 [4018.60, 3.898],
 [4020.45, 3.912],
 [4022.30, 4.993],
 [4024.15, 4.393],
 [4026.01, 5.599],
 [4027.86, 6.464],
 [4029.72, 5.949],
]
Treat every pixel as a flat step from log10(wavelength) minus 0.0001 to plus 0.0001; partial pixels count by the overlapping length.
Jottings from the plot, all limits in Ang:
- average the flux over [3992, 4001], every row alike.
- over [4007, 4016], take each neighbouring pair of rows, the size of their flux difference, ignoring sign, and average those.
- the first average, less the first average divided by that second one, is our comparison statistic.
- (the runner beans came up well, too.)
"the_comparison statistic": 0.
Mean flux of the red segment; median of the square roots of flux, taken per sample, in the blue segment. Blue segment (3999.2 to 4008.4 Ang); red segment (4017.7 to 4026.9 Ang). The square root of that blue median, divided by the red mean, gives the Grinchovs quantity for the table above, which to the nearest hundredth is 0.33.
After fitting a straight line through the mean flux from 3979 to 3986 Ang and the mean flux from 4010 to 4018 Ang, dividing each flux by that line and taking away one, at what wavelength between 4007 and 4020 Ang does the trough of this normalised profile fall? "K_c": 4013.05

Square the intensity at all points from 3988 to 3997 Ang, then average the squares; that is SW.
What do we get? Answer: 31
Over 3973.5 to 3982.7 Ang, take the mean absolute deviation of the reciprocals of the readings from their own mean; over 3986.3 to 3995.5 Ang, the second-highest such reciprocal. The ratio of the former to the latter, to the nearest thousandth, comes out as 0.101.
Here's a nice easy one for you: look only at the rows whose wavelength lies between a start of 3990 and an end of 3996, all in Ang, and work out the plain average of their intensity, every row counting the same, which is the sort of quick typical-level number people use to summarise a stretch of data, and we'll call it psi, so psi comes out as 5.3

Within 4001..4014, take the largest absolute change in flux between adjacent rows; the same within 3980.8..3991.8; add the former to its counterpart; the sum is 3.7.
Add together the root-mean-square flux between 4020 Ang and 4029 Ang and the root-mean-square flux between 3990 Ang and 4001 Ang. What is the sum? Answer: 10.5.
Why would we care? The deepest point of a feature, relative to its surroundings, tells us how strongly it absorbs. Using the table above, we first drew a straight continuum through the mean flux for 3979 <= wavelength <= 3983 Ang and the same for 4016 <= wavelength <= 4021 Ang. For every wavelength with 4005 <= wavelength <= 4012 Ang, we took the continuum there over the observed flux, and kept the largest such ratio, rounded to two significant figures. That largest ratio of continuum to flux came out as 0.90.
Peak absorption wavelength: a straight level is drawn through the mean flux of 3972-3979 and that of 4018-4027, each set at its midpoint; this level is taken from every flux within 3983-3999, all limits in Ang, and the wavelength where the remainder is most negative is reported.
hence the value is 3990.93 Ang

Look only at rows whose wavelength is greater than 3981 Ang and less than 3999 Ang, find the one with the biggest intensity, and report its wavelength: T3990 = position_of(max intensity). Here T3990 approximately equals 3989.10 Ang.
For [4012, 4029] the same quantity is 4027.86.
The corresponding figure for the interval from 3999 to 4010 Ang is 4007.51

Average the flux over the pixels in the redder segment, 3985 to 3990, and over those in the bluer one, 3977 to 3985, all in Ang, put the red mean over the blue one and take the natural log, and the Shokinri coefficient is 0.16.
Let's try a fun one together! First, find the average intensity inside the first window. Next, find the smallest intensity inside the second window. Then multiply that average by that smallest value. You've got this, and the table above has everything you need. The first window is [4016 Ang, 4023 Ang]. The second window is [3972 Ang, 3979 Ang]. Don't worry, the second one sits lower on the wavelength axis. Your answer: 16.1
